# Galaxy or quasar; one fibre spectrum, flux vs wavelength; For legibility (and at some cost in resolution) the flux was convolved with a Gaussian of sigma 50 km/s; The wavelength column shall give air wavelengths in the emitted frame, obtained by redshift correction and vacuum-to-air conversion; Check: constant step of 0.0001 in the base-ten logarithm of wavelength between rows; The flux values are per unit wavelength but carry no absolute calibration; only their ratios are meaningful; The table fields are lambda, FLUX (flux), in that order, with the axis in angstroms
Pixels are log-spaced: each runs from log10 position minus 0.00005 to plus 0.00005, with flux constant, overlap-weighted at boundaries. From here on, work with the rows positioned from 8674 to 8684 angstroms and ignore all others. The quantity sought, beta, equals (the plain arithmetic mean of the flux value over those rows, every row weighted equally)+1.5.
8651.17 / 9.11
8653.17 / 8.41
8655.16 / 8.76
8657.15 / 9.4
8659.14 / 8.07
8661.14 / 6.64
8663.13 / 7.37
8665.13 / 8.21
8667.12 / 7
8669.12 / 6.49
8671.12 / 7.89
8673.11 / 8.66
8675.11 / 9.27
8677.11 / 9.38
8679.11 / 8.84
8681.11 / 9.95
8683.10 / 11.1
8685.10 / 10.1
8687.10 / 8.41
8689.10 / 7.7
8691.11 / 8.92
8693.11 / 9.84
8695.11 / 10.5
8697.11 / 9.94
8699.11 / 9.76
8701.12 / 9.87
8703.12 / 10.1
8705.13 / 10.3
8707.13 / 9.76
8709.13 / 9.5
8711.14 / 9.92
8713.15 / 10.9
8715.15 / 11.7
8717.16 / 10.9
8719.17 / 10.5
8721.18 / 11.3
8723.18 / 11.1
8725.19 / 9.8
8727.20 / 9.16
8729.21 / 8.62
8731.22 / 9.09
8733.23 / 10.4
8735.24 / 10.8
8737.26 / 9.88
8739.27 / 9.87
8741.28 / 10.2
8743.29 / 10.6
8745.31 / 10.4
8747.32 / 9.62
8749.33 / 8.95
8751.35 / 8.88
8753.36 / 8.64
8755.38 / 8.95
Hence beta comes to 11.2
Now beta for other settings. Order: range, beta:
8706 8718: 11.9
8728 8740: 11.3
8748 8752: 10.4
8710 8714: 11.9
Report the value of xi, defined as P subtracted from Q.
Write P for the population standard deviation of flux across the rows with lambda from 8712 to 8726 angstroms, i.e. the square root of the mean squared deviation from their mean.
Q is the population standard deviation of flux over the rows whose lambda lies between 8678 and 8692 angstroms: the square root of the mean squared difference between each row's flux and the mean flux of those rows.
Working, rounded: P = 0.6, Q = 1.1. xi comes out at 0.51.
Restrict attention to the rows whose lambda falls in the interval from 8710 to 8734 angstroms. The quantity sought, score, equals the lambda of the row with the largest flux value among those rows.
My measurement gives 8715.15 angstroms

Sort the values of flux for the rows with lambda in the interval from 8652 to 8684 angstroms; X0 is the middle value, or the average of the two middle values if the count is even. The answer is 8.5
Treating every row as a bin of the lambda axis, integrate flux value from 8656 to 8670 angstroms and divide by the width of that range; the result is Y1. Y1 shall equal 7.6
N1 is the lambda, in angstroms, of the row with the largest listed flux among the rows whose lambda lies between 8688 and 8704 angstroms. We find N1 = 8695.11 angstroms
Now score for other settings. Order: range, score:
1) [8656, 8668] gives 8657.15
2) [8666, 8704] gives 8683.10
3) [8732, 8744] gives 8735.24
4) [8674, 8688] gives 8683.10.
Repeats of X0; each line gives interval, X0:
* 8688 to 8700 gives 9.8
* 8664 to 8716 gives 9.8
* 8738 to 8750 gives 10.0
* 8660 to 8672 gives 7.2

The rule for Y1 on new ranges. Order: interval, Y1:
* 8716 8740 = 10.1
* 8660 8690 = 8.5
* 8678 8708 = 9.7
